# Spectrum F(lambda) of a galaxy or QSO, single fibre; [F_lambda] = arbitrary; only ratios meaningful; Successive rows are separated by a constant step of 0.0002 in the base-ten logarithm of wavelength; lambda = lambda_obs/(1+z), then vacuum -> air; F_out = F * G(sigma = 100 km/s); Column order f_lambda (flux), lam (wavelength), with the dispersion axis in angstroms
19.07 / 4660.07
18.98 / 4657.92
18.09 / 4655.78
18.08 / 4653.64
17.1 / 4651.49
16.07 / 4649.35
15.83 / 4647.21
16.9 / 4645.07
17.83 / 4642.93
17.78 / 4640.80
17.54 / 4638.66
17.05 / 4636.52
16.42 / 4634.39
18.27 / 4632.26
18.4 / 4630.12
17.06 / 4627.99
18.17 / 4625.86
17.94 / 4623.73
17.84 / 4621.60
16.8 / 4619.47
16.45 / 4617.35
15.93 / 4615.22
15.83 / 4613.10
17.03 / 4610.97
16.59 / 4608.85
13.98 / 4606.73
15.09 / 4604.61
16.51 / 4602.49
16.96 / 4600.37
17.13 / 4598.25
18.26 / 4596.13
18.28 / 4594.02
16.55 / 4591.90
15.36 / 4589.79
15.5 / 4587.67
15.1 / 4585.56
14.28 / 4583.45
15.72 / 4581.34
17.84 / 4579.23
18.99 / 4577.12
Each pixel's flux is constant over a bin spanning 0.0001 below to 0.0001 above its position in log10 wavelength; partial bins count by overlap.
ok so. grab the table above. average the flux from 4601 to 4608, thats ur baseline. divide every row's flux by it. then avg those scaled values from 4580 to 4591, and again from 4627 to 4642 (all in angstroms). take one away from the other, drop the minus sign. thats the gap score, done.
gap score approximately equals 0.15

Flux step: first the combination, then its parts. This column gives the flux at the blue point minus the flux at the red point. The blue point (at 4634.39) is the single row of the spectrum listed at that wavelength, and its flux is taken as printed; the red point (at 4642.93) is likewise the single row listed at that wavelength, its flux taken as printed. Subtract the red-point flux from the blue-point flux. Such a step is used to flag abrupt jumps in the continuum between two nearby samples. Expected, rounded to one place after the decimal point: -1.4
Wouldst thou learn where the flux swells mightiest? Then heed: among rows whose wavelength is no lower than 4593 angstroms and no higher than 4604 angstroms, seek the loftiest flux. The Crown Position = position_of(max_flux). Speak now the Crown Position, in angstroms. 4594.02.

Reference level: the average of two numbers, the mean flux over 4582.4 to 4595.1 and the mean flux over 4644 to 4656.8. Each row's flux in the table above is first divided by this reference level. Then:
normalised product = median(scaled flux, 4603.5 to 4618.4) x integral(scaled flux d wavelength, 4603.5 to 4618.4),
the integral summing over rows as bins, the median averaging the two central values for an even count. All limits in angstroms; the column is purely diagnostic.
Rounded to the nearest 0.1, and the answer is 13.9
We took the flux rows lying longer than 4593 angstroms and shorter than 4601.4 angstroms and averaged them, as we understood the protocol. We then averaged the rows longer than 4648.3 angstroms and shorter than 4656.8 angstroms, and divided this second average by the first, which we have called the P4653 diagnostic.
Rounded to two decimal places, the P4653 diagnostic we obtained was 0.98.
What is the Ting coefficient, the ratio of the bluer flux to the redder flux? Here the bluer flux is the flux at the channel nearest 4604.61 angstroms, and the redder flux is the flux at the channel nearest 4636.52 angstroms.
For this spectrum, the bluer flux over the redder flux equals 0.89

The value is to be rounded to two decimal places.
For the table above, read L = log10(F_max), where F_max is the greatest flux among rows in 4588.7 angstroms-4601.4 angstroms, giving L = 1.26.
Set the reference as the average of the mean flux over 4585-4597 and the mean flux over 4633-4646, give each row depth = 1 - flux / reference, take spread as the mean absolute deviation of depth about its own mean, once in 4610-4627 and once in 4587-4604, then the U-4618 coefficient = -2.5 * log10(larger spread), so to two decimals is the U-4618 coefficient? 3.26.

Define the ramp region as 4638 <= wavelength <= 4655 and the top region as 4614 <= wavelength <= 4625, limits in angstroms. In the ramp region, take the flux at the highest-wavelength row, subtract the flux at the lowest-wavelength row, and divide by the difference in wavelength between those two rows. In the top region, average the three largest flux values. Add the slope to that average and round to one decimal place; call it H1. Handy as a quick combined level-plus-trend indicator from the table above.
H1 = 17.6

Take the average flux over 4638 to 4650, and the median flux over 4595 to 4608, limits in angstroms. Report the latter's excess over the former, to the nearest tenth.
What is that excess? -0.3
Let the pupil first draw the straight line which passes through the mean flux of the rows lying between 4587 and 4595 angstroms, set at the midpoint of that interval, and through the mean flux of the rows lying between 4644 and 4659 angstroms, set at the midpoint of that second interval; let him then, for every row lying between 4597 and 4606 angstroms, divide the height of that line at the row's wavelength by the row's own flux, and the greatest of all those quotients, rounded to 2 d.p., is 1.10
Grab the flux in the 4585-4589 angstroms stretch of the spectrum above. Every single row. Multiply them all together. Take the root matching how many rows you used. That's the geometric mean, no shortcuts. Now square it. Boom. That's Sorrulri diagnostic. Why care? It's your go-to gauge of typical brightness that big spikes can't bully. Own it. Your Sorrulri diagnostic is 234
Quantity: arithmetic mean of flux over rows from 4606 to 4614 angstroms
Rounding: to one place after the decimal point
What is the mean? 15.9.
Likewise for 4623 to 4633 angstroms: 18.0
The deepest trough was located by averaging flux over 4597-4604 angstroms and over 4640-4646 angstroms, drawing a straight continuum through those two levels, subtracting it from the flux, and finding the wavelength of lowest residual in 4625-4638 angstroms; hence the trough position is 4634.39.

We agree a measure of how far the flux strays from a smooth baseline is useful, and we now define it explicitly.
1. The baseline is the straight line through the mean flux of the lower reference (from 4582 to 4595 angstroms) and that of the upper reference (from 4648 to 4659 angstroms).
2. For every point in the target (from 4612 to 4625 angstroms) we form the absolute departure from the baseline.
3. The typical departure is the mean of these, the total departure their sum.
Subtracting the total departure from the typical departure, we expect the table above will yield -3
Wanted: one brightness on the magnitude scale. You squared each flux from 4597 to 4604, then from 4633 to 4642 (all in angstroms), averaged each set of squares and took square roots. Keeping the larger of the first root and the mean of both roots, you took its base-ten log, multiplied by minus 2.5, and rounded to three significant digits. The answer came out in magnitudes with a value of -3.08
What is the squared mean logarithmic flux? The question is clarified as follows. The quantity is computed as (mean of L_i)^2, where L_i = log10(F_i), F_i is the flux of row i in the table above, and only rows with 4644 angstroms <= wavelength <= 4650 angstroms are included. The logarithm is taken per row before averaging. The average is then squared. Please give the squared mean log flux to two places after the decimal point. 1.47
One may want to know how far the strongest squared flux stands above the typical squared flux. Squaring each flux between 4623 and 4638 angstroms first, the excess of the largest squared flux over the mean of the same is 28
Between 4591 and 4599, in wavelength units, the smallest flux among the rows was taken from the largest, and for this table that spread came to 1.73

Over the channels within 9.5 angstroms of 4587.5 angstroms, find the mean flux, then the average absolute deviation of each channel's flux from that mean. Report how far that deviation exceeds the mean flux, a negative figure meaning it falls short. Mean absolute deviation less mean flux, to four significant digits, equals -15.07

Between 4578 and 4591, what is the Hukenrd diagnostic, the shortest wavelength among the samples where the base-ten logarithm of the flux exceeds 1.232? 4579.23 angstroms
